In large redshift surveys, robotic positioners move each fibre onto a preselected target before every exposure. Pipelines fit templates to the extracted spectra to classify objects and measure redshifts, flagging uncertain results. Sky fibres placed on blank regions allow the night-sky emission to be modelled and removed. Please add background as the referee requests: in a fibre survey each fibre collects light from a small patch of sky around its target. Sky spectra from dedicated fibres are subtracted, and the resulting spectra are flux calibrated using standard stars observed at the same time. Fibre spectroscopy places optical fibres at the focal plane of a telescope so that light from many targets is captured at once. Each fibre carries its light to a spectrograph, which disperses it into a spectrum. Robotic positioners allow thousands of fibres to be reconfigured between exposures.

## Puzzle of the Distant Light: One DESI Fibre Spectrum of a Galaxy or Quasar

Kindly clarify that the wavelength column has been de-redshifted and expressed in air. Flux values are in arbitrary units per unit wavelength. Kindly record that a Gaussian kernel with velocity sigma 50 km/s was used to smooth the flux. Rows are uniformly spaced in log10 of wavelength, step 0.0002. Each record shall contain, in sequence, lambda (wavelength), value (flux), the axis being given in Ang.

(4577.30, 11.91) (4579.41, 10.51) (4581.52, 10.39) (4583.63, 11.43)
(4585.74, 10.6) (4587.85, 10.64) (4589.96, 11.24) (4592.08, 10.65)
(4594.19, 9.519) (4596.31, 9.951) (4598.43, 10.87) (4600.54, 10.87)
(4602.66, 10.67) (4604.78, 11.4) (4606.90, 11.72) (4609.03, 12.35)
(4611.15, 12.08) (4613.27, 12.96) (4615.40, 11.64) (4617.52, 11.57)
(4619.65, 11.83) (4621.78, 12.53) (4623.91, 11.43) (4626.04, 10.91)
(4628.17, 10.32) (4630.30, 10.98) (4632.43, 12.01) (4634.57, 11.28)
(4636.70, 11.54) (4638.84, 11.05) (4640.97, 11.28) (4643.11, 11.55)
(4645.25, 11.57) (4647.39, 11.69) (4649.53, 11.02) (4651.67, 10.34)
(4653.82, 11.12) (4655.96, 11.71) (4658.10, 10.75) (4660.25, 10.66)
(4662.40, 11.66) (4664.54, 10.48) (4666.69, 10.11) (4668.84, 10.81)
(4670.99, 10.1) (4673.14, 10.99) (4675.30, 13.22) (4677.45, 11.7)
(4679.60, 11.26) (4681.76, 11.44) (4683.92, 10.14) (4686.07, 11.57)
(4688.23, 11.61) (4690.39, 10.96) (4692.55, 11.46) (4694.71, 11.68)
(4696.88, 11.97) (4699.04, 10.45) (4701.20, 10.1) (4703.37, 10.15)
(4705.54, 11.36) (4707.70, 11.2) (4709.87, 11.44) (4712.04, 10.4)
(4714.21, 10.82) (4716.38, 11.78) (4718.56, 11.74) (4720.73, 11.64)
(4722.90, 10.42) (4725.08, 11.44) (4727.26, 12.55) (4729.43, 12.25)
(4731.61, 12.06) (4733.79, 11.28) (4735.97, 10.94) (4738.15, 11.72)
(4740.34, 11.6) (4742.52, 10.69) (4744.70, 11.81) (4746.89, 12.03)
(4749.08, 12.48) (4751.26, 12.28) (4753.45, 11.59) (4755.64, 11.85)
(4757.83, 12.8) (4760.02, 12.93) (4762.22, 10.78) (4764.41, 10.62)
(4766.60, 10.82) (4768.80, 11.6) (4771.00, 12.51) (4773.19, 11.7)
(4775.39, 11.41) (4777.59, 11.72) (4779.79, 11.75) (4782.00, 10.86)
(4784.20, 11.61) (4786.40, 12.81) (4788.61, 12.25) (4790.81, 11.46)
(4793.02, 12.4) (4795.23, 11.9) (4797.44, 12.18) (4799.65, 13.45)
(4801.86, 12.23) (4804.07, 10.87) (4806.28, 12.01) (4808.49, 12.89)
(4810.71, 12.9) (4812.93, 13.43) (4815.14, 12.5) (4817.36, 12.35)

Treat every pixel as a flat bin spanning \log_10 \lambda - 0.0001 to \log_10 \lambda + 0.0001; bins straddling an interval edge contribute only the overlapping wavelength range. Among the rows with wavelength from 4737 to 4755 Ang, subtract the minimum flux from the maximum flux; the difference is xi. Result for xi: 1.8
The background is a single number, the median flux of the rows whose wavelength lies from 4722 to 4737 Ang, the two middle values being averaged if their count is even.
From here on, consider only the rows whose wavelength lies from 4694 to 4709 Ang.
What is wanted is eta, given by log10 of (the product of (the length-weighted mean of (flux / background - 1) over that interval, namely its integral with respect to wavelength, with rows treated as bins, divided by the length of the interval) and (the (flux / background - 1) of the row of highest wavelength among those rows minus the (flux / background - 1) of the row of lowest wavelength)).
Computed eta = -2.8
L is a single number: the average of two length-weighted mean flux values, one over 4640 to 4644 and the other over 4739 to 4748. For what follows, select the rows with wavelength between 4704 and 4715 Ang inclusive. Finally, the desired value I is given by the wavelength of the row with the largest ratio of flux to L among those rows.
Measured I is 4709.87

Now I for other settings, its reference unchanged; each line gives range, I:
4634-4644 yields 4643.11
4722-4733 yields 4727.26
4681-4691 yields 4688.23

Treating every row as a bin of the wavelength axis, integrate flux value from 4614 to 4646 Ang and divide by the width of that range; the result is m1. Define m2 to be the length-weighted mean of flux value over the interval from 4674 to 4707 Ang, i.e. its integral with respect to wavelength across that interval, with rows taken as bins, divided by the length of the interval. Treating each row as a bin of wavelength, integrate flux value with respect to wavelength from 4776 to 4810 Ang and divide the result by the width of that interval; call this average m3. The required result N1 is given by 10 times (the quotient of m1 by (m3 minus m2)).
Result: 151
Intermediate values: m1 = 11.4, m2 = 11.3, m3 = 12.0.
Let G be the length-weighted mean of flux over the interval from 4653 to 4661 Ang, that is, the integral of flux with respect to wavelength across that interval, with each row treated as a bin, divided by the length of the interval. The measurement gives 11.08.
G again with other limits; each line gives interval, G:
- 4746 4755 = 12.09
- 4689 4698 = 11.51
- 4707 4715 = 10.96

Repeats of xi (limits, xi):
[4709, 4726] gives 1.4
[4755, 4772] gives 2.3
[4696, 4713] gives 1.9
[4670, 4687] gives 3.1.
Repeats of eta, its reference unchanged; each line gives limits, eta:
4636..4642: -3.5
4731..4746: -4.8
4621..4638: -3.2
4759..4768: -2.6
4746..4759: -2.4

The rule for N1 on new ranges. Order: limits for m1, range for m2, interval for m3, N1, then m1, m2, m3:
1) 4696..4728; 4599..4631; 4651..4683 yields -245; 11.1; 11.5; 11.1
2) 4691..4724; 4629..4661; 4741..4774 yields 209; 11.1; 11.2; 11.8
